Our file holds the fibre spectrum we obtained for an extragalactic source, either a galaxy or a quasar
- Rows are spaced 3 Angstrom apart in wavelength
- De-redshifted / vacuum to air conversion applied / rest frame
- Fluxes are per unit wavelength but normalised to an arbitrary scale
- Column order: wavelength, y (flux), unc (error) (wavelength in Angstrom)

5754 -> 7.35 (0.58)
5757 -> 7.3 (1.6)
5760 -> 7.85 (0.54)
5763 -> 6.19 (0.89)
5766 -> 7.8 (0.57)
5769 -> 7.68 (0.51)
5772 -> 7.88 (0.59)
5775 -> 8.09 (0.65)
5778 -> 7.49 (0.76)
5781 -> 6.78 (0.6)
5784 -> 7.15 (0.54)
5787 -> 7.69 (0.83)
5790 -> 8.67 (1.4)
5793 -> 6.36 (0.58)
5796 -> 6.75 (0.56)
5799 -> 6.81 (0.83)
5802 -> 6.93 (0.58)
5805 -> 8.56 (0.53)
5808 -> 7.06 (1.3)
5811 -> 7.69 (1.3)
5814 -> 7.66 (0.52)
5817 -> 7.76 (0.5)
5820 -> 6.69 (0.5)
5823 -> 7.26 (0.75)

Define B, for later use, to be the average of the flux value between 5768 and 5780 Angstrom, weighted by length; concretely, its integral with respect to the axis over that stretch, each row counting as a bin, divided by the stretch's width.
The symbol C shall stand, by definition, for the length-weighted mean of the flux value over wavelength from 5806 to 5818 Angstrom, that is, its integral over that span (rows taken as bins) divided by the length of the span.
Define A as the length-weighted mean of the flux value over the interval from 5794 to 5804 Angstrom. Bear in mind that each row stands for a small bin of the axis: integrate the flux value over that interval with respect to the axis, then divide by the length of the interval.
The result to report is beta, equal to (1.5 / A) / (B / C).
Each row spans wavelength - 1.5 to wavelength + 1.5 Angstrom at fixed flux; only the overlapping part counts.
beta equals 0.213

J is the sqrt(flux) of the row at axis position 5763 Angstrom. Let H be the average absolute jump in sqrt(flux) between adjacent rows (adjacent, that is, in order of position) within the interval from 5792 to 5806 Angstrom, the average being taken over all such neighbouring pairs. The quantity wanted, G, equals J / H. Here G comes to 25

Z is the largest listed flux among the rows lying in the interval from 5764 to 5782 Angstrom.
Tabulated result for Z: 8.09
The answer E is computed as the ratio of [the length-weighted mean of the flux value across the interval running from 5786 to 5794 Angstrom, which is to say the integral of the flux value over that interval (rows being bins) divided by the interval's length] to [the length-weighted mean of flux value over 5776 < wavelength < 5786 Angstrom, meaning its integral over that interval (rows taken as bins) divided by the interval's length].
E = 1.06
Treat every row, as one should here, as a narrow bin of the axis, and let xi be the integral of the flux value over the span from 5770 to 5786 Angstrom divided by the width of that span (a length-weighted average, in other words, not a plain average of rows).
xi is 7.5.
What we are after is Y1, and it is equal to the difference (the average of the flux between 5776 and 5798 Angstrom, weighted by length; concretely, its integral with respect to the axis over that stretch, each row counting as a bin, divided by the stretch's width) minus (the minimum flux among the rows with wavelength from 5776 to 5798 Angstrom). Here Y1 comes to 0.9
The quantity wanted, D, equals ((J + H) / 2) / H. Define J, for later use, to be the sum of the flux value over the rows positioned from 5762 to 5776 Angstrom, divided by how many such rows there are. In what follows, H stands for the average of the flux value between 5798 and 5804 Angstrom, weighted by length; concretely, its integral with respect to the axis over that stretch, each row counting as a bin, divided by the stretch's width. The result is 1.04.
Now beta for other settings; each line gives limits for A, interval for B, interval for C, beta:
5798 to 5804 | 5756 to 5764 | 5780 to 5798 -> 0.216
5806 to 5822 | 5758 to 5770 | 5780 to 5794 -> 0.203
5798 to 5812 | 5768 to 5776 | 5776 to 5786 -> 0.185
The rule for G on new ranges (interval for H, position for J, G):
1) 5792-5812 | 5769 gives 21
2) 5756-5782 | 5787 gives 21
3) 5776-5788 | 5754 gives 27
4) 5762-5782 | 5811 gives 26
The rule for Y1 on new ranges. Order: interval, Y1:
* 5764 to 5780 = 0.2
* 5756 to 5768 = 1.1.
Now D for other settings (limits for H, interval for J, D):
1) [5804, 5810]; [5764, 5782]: 0.99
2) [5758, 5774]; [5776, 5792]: 1.00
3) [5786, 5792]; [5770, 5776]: 0.99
